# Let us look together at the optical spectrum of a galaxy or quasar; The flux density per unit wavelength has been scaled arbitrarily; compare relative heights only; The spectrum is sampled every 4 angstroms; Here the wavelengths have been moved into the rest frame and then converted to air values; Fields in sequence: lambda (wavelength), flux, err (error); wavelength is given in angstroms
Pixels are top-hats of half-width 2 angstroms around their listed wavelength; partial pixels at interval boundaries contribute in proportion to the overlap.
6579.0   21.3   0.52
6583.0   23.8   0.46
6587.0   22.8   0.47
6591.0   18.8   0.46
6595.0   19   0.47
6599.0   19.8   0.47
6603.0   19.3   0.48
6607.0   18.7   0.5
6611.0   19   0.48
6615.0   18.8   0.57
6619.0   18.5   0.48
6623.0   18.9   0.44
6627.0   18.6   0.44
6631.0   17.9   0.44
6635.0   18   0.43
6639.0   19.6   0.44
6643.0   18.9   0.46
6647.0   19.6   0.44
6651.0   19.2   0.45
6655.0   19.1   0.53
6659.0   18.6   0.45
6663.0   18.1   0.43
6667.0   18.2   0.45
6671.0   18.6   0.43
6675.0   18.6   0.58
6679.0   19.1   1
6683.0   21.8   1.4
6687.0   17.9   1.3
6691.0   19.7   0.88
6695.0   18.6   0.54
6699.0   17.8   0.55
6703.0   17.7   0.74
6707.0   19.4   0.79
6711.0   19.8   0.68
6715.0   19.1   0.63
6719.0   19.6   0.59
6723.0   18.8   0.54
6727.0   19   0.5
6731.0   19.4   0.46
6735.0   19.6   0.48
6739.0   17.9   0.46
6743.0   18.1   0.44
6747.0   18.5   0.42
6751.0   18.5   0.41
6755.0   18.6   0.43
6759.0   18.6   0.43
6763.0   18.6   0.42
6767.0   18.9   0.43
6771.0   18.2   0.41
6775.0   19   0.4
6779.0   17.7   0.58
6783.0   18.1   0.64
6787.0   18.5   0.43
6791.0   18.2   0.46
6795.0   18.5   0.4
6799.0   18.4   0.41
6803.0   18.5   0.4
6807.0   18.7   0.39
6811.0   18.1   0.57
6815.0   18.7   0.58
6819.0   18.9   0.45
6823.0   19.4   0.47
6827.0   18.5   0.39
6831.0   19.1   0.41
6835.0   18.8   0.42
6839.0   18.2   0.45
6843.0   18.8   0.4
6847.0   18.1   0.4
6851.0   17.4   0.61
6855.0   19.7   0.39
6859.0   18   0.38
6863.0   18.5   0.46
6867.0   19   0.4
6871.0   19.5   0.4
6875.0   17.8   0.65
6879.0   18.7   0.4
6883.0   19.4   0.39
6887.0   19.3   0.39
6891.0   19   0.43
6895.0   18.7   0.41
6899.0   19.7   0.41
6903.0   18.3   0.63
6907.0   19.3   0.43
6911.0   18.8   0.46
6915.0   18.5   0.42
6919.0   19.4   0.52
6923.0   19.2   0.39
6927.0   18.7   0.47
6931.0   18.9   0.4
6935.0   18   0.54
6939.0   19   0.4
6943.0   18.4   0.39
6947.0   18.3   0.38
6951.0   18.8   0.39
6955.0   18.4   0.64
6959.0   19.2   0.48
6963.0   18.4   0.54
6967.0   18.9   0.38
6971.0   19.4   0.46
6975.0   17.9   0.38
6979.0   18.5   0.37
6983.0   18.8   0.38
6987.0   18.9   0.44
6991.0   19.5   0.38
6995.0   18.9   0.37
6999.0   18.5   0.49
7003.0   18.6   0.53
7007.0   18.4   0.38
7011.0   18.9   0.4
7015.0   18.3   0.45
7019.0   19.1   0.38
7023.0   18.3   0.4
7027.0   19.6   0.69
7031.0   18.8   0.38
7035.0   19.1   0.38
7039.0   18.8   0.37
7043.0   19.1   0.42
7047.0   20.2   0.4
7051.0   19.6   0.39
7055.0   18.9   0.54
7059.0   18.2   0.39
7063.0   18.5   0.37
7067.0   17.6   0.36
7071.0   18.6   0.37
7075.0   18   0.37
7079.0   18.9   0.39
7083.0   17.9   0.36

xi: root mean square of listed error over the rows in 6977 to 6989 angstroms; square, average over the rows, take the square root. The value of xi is 0.40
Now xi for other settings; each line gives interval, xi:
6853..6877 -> 0.46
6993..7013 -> 0.44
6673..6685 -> 1.05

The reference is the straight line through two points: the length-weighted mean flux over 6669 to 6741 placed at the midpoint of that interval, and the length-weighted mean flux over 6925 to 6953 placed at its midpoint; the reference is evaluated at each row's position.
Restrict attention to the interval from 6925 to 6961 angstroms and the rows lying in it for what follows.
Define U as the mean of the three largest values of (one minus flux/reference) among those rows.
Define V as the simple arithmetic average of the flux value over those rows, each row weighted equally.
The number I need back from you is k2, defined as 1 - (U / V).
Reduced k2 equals 0.999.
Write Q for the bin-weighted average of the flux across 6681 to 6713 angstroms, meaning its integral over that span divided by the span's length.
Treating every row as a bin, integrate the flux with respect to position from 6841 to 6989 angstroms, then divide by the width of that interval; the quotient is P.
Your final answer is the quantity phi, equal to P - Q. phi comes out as -0.34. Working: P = 18.7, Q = 19.1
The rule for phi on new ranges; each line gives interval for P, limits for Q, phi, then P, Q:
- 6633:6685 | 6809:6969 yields 0.29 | 19.0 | 18.7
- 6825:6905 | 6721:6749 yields -0.03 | 18.7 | 18.8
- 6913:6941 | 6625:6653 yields -0.01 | 18.8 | 18.8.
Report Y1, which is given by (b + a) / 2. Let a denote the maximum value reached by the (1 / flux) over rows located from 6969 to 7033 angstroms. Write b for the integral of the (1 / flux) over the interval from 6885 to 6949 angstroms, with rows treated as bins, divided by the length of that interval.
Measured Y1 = 0.0545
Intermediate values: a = 0.0559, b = 0.0531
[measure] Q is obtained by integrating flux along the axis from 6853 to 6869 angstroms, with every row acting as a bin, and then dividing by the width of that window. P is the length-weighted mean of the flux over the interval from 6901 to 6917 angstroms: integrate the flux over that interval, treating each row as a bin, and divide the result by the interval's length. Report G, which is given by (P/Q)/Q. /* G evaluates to 0.0530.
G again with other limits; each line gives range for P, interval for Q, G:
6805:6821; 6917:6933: 0.0513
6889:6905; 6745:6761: 0.0550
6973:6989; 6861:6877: 0.0530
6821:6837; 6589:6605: 0.0513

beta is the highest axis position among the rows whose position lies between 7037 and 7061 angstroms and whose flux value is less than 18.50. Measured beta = 7059.0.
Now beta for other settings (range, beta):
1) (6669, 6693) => 6687.0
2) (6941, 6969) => 6963.0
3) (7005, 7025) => 7023.0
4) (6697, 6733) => 6703.0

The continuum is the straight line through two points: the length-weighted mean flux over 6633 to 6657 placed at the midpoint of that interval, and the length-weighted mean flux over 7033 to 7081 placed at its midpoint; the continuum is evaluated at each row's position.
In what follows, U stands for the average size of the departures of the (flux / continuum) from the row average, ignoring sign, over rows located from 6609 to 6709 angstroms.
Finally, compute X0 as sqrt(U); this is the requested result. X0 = 0.176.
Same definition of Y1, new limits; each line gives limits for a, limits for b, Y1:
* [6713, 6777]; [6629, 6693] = 0.0544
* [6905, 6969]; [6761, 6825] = 0.0548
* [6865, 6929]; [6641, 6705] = 0.0547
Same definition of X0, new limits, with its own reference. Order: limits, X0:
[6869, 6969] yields 0.144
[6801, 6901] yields 0.156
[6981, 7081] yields 0.146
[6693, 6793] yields 0.159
